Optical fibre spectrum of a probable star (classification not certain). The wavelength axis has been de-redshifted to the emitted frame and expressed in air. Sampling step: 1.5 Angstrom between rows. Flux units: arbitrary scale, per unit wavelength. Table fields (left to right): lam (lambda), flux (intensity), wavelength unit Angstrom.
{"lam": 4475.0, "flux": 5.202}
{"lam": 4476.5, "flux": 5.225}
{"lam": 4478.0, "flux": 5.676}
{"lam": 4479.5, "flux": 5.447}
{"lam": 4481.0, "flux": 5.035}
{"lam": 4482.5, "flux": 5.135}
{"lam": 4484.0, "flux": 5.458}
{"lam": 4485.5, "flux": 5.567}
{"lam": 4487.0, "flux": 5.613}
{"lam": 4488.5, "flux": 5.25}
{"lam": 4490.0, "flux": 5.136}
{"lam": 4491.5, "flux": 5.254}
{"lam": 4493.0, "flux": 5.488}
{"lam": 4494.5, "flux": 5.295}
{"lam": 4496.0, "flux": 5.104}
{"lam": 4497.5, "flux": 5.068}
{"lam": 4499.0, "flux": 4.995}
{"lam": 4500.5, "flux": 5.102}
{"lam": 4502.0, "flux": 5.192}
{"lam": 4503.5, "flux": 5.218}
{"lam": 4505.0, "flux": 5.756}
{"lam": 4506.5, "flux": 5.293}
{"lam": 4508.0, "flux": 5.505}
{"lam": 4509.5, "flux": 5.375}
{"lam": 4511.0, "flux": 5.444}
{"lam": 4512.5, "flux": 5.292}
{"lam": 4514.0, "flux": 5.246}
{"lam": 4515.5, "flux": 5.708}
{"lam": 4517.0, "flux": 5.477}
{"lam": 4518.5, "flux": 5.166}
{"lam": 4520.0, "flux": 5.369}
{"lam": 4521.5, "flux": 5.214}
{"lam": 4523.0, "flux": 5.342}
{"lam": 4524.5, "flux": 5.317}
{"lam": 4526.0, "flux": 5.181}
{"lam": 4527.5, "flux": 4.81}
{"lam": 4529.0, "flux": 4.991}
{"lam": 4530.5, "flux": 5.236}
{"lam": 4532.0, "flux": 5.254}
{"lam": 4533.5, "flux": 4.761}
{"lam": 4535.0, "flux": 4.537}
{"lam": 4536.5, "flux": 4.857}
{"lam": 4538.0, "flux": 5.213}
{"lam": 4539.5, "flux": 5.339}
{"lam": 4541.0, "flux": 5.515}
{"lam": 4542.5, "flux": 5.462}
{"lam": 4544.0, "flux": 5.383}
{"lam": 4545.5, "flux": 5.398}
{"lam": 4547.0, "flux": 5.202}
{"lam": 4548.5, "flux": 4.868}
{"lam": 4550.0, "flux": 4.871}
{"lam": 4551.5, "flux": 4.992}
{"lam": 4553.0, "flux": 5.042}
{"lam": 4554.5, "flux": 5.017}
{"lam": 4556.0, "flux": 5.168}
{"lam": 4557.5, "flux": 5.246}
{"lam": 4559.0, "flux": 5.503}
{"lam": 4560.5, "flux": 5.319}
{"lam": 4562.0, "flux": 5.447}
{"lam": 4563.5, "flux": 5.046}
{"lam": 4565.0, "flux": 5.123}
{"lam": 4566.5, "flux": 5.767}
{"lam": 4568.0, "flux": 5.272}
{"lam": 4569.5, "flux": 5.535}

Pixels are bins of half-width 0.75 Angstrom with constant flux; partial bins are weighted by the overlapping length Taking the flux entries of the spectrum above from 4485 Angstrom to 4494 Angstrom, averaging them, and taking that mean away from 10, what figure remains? 4.62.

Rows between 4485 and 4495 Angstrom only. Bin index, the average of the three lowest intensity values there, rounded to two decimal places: 5.21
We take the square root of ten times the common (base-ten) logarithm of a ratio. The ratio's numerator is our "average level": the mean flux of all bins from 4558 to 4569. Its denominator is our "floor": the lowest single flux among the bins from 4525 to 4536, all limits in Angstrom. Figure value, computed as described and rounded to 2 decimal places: 0.85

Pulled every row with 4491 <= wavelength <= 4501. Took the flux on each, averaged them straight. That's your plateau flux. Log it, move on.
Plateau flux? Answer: 5.19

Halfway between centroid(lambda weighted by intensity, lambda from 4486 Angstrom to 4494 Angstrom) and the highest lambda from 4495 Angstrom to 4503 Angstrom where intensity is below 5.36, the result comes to 4496.0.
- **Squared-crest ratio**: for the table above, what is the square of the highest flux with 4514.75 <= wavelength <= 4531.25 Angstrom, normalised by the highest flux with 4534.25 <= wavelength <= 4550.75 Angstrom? 5.9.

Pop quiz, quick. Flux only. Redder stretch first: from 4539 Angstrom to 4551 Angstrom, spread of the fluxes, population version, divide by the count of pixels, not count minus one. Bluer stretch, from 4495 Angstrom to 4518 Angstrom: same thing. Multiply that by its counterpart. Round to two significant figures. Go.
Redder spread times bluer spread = 0.052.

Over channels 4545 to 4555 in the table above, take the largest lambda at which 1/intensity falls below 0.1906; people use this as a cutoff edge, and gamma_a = 4545.5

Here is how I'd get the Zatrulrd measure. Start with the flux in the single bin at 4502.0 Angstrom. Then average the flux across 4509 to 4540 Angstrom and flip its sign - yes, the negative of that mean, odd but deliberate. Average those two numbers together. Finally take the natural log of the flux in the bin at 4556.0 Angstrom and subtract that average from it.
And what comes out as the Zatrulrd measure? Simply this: 1.64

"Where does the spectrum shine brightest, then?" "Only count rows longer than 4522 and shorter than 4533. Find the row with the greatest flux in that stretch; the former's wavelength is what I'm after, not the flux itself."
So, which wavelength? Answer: 4523.0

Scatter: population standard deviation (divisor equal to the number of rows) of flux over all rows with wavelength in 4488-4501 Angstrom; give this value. 0.141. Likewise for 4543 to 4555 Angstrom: 0.196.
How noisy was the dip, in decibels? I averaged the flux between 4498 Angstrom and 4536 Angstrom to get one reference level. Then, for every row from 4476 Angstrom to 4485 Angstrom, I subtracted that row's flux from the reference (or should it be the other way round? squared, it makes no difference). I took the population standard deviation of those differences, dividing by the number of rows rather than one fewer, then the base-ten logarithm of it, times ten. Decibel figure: -6.6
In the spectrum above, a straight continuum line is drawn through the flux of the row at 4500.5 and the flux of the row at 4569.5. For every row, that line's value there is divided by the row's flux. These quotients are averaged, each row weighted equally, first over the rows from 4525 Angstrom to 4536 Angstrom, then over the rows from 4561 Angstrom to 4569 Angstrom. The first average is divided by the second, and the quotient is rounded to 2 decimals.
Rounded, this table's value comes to 1.03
